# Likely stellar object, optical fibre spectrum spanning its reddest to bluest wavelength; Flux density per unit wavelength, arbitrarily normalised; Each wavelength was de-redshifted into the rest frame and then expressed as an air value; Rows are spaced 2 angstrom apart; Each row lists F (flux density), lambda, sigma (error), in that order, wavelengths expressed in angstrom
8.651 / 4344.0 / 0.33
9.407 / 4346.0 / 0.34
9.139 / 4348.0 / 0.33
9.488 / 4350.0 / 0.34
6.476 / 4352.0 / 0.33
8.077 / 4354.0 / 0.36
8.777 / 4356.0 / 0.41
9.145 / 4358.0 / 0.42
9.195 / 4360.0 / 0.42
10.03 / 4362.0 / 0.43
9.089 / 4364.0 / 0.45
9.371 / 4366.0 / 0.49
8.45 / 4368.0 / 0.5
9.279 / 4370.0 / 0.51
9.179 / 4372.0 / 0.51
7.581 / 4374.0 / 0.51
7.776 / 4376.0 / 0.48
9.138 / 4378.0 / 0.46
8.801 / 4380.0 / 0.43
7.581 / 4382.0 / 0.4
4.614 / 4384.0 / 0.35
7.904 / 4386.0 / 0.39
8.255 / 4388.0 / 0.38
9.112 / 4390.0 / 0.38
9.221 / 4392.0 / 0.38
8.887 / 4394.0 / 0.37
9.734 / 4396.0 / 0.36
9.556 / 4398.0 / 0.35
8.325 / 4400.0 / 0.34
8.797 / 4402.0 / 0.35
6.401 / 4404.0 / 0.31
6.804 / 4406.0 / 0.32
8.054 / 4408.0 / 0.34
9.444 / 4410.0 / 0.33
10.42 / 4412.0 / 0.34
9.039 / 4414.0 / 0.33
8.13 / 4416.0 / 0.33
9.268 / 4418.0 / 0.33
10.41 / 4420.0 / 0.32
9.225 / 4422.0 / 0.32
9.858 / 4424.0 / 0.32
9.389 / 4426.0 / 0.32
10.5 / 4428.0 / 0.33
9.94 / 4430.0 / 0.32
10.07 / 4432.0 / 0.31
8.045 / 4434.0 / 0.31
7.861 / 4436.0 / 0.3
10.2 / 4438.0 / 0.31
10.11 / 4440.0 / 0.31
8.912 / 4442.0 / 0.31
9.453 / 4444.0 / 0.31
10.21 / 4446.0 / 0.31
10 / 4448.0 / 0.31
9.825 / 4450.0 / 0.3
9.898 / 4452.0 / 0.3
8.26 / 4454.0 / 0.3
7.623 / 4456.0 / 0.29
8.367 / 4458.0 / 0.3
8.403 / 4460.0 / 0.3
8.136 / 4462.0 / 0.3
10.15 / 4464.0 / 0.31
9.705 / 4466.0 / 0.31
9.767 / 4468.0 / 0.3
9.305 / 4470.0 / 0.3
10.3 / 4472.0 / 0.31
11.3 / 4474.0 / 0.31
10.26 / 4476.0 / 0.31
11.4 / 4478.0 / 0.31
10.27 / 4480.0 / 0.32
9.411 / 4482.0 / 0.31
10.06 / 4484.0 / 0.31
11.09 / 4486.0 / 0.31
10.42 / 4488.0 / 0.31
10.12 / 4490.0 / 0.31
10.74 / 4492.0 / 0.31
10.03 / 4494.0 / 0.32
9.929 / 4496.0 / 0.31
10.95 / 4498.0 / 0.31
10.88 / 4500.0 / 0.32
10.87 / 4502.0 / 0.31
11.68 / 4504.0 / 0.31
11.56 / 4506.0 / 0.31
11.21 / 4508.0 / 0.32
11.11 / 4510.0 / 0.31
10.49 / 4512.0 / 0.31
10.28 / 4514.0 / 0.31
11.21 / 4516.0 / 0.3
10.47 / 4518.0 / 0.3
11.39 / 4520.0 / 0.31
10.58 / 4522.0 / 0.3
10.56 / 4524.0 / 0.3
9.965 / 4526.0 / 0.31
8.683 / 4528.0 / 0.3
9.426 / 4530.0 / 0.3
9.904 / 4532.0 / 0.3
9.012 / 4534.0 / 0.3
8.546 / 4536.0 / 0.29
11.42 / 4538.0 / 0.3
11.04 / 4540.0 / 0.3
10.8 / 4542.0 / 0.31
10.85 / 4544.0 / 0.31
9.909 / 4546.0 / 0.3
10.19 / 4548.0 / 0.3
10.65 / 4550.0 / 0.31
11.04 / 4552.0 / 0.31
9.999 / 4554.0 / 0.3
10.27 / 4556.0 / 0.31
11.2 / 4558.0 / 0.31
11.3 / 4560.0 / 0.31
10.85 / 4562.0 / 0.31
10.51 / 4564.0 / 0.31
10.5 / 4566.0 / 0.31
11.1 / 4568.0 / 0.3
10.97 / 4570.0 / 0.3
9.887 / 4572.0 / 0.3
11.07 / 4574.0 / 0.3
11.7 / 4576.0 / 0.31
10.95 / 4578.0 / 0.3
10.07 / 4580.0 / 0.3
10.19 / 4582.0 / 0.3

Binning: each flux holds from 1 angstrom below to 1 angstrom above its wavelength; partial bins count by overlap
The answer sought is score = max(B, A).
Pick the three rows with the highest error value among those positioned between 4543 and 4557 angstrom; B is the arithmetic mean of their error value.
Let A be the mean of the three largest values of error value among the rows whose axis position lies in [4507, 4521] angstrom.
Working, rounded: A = 0.313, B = 0.310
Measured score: 0.313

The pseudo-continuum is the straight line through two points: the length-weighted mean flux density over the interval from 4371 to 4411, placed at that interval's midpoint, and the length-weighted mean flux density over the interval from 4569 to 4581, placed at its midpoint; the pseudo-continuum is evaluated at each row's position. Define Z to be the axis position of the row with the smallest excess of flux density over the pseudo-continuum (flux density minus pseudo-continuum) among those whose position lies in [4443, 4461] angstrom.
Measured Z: 4456.0 angstrom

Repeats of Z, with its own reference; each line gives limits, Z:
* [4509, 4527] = 4526.0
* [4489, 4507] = 4496.0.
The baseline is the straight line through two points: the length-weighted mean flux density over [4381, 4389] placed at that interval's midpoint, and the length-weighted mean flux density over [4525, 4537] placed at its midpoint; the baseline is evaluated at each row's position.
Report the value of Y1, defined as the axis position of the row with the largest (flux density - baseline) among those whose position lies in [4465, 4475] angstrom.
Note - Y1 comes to 4474.0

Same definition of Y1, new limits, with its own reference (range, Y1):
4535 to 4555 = 4538.0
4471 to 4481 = 4478.0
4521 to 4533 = 4522.0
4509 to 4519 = 4516.0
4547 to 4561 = 4560.0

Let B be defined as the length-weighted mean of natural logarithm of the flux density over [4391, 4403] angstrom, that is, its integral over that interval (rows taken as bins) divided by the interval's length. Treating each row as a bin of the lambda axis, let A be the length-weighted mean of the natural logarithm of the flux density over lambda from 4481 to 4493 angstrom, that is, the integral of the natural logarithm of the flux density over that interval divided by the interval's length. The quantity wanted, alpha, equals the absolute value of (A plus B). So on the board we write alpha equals 4.54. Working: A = 2.33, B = 2.21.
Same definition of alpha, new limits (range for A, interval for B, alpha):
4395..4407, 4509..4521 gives 4.48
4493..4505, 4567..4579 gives 4.76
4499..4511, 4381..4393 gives 4.44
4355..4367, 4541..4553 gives 4.58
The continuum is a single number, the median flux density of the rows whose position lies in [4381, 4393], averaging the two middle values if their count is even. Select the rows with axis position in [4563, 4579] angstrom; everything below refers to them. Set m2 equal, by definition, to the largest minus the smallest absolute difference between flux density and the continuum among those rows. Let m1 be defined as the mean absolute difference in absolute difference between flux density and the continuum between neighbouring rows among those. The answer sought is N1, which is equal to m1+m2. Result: 2.4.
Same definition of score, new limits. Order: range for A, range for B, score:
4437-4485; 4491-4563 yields 0.320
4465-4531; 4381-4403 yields 0.390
